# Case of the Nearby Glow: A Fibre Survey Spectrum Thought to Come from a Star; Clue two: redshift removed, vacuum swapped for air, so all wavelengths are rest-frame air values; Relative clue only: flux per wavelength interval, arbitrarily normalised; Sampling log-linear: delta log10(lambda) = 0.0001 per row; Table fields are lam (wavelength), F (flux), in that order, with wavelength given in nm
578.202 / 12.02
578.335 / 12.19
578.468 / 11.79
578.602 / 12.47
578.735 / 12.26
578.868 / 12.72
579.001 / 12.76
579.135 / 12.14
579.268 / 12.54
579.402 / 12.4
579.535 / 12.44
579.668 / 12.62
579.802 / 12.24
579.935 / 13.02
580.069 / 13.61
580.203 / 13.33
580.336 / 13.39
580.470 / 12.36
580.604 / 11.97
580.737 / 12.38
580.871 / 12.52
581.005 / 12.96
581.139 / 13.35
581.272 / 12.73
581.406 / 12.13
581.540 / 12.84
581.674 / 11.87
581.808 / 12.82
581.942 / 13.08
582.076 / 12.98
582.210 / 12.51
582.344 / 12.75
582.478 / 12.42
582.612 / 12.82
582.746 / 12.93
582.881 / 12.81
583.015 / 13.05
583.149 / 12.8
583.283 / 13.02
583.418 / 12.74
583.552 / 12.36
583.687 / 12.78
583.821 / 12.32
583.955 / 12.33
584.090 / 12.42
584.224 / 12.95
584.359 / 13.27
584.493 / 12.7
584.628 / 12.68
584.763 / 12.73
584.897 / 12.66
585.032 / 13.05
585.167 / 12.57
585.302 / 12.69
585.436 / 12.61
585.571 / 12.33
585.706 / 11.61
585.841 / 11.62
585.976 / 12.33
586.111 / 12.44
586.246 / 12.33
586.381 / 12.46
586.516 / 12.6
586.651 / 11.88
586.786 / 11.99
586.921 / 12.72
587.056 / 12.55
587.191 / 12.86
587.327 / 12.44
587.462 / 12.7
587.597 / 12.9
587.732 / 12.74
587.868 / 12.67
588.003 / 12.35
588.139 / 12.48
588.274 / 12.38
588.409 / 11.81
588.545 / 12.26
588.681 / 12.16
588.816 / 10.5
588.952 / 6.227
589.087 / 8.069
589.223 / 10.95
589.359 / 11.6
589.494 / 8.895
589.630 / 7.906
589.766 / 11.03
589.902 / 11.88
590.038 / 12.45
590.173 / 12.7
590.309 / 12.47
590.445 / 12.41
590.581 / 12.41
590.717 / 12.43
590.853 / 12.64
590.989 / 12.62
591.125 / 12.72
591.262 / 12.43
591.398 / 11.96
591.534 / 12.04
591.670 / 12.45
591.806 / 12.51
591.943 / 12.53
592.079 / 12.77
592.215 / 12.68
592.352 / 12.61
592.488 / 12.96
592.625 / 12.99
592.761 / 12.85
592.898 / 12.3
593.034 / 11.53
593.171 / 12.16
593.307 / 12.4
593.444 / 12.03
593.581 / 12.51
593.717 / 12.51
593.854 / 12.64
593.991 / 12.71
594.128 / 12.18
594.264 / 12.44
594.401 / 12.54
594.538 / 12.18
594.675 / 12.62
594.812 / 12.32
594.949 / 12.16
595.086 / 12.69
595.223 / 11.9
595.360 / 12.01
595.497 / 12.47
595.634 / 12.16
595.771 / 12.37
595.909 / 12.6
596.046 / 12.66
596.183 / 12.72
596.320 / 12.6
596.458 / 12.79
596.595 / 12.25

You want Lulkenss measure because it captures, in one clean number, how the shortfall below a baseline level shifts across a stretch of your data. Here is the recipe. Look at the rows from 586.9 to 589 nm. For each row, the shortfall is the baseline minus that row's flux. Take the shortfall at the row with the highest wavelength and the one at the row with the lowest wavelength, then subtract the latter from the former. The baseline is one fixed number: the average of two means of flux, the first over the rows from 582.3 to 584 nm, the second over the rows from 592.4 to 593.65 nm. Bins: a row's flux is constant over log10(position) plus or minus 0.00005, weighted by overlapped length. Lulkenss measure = 6.5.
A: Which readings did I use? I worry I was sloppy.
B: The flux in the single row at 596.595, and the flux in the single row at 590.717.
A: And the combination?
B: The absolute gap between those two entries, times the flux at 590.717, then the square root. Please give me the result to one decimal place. 1.5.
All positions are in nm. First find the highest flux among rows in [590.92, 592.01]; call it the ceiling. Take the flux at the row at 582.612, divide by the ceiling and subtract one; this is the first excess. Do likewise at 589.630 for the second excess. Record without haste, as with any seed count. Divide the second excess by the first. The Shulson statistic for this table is -48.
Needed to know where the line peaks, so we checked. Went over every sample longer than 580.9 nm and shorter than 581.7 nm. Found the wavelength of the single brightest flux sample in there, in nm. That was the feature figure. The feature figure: 581.139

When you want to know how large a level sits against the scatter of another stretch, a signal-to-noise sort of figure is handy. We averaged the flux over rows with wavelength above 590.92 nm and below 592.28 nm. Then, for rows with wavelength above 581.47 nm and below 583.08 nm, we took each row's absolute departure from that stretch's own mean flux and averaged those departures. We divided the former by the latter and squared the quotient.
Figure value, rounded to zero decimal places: 2777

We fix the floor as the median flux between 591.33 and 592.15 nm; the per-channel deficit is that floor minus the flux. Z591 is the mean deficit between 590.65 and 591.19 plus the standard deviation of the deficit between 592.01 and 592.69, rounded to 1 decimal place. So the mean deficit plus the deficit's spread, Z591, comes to 0.0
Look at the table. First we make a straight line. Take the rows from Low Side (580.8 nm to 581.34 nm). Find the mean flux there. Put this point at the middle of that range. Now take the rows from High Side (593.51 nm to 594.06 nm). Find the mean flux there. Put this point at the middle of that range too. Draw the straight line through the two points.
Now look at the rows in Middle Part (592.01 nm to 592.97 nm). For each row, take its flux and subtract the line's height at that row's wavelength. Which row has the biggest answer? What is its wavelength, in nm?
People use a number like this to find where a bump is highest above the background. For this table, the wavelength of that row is 592.625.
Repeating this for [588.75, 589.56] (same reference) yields 589.359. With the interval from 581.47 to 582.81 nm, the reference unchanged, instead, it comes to 581.942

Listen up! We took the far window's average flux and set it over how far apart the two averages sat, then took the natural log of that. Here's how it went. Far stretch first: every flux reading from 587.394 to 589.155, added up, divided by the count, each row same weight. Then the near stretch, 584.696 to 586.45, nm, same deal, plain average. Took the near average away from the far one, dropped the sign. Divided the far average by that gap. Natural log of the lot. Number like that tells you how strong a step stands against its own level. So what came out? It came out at 2.5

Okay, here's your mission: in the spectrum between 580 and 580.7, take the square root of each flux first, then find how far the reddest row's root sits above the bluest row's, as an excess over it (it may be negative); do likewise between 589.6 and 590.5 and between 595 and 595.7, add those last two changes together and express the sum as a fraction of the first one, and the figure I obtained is -2.8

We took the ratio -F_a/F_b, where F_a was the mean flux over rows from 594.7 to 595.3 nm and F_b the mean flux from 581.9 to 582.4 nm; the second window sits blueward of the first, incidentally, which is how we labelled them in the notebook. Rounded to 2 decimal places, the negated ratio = -0.96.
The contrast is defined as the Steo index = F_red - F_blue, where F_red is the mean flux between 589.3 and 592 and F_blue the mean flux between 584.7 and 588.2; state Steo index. -0.57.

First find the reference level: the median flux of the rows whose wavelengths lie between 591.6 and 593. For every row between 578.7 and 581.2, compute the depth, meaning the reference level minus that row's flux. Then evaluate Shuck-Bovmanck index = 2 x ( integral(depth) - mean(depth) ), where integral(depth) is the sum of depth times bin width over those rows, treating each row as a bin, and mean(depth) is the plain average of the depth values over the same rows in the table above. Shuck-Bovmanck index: -0.1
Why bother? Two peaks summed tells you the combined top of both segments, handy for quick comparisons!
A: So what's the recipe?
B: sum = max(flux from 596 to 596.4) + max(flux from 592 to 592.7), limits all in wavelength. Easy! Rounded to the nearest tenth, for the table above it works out 25.7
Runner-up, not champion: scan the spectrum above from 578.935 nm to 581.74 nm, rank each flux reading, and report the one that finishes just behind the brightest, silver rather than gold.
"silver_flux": 13.39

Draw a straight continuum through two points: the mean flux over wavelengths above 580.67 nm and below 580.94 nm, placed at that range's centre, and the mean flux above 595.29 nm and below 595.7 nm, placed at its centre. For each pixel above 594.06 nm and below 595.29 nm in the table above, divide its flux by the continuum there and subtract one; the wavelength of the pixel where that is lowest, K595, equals 595.223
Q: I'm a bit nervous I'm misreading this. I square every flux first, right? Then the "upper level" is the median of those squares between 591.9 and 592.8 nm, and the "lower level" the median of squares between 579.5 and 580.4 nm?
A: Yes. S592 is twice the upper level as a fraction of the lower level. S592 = 1.92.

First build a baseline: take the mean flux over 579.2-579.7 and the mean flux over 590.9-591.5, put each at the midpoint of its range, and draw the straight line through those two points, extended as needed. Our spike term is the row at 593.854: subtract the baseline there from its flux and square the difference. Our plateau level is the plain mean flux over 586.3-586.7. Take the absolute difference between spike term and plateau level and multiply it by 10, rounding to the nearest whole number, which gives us 123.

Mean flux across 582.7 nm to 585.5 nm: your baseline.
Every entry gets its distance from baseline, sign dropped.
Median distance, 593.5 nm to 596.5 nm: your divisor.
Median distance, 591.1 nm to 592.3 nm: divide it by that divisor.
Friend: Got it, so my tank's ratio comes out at 1.0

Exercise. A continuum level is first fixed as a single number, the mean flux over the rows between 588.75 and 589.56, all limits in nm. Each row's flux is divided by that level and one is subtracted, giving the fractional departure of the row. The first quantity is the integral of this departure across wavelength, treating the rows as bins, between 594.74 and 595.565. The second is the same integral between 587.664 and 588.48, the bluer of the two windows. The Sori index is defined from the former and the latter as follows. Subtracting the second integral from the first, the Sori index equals -0.010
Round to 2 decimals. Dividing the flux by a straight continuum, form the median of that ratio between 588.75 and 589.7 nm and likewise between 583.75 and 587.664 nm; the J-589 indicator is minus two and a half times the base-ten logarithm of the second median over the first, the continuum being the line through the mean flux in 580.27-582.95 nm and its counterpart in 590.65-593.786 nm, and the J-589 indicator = -0.37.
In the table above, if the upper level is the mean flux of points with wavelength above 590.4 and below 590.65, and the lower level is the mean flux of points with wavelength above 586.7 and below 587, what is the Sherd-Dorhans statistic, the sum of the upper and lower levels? 24.8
